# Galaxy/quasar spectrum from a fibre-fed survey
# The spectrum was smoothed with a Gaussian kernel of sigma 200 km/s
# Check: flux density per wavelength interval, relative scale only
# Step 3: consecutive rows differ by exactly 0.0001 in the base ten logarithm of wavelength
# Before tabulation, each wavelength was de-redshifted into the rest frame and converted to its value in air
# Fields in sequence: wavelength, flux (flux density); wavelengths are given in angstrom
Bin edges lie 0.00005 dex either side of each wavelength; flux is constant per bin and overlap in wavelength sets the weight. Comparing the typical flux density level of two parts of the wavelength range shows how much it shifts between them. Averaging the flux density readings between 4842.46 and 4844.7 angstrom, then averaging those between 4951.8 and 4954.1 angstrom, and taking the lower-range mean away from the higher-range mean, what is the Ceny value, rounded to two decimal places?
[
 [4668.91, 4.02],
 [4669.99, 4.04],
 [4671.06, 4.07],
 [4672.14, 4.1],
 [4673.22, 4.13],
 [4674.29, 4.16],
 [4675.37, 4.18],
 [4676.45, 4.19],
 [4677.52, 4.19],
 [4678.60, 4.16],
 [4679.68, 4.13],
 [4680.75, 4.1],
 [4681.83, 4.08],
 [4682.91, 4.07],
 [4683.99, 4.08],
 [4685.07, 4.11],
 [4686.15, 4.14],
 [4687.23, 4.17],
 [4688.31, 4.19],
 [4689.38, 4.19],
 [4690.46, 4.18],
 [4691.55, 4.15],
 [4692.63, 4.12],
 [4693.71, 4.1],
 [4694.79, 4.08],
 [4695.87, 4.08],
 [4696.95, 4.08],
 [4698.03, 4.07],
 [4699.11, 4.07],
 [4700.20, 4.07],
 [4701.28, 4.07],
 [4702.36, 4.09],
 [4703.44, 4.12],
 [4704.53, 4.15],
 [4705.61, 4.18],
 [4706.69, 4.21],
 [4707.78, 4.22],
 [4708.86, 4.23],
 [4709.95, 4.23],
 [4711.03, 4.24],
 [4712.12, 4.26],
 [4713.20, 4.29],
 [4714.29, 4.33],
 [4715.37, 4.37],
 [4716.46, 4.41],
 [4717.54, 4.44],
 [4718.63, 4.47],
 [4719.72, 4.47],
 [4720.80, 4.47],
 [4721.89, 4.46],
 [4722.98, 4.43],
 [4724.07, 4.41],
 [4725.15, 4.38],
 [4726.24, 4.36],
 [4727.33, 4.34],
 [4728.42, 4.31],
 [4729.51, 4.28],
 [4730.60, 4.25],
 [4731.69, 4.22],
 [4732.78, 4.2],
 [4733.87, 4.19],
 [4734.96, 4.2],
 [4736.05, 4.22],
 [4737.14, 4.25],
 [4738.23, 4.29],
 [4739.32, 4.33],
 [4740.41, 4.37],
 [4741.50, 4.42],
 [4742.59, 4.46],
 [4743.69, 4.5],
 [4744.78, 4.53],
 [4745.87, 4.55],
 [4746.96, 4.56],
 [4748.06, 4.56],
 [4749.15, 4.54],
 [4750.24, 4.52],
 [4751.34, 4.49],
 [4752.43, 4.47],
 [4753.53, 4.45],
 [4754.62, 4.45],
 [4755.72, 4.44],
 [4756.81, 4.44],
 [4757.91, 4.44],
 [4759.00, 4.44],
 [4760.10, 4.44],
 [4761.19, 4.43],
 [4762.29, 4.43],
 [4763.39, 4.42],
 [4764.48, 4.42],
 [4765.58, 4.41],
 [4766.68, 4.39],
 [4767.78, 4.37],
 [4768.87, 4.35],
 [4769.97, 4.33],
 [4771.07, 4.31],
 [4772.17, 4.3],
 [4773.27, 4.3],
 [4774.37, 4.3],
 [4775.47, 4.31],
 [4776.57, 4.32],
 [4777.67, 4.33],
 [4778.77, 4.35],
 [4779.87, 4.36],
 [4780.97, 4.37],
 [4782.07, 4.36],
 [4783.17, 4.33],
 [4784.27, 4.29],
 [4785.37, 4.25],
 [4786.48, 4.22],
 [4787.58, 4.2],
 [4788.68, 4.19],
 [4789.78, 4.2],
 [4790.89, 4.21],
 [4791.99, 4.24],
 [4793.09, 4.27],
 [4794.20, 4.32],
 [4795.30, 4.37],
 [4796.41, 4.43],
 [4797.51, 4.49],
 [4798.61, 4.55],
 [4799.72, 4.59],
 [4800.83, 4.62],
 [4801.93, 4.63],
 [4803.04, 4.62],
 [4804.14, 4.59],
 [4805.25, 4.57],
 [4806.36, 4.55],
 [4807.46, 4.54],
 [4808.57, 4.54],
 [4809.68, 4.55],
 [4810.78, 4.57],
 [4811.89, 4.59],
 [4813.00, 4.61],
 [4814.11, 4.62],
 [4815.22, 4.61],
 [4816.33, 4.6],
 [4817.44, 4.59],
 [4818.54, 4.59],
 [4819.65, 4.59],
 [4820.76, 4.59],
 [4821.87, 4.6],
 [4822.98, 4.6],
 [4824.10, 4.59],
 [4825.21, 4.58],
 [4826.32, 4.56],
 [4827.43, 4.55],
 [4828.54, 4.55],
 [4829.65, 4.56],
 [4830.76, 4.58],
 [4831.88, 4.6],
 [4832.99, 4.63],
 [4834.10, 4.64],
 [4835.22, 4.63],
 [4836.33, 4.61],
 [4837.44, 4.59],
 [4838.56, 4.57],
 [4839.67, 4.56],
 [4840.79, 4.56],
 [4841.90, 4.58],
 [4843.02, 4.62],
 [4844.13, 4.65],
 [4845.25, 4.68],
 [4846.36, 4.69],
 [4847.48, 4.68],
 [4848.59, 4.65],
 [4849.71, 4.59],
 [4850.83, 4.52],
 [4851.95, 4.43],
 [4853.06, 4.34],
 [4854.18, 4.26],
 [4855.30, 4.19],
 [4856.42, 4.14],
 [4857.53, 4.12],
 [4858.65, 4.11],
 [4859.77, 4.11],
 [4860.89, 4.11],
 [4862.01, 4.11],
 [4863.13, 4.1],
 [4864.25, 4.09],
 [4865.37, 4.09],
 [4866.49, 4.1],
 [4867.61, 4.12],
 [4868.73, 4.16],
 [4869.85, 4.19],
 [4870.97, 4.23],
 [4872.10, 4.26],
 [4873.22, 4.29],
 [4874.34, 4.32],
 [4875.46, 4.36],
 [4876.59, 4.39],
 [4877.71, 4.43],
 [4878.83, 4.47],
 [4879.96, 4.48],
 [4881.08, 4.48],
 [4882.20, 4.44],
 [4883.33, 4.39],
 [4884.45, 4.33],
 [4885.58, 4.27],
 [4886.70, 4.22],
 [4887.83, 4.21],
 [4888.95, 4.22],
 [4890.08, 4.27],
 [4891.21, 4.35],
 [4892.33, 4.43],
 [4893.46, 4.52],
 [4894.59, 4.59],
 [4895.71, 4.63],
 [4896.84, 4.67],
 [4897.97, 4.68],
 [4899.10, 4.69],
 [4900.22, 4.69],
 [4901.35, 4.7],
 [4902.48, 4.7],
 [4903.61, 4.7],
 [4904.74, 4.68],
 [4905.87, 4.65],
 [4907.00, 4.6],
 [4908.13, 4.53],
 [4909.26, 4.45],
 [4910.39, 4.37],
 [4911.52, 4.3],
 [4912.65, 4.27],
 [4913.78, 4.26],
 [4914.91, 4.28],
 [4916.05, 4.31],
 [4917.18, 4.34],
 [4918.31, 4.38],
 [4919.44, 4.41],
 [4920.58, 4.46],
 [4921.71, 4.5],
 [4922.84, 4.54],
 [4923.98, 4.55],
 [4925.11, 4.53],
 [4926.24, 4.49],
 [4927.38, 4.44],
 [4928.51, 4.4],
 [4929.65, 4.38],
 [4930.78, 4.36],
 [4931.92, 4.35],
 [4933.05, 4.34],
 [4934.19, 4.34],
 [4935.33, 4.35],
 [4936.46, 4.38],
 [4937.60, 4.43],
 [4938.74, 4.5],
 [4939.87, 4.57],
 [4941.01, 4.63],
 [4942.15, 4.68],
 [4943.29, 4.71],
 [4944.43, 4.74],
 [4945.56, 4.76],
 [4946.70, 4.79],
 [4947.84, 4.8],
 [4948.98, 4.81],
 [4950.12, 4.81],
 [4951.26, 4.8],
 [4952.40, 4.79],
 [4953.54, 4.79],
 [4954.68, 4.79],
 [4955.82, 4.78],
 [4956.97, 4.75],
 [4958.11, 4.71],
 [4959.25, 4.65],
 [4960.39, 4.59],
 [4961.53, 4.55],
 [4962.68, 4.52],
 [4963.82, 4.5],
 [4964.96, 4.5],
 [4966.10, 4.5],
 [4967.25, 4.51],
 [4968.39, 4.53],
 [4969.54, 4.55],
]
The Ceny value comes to 0.16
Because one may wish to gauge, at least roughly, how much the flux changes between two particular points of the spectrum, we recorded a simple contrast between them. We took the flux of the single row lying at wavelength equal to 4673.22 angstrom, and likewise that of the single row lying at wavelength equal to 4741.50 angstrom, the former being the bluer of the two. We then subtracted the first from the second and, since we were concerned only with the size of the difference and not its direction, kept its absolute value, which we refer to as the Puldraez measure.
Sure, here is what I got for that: 0.29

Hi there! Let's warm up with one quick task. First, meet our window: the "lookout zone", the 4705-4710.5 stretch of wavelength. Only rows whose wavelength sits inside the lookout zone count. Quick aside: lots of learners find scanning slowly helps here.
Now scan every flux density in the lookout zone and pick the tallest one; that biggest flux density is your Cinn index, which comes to 4.23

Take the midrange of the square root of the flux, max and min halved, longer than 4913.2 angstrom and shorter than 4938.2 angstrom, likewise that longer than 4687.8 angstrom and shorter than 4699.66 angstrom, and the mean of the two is 2.07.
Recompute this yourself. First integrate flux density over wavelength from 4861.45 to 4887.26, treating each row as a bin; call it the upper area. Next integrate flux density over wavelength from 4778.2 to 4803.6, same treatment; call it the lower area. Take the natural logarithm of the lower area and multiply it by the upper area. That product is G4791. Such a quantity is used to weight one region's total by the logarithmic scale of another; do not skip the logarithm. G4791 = 520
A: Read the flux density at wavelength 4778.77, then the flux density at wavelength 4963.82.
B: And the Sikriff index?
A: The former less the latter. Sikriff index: -0.15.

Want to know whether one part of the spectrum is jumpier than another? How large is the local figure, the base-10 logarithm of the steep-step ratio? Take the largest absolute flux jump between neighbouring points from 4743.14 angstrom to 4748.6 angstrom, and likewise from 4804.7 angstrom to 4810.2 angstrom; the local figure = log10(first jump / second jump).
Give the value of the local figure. 0.18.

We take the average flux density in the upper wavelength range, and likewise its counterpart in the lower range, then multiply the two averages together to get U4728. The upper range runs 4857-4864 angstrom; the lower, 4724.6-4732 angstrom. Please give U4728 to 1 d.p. 17.7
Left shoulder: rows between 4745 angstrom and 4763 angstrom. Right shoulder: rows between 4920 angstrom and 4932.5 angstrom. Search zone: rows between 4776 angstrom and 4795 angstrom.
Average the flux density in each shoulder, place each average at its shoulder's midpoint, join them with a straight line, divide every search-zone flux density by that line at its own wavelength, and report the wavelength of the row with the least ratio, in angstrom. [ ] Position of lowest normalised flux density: 4788.68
